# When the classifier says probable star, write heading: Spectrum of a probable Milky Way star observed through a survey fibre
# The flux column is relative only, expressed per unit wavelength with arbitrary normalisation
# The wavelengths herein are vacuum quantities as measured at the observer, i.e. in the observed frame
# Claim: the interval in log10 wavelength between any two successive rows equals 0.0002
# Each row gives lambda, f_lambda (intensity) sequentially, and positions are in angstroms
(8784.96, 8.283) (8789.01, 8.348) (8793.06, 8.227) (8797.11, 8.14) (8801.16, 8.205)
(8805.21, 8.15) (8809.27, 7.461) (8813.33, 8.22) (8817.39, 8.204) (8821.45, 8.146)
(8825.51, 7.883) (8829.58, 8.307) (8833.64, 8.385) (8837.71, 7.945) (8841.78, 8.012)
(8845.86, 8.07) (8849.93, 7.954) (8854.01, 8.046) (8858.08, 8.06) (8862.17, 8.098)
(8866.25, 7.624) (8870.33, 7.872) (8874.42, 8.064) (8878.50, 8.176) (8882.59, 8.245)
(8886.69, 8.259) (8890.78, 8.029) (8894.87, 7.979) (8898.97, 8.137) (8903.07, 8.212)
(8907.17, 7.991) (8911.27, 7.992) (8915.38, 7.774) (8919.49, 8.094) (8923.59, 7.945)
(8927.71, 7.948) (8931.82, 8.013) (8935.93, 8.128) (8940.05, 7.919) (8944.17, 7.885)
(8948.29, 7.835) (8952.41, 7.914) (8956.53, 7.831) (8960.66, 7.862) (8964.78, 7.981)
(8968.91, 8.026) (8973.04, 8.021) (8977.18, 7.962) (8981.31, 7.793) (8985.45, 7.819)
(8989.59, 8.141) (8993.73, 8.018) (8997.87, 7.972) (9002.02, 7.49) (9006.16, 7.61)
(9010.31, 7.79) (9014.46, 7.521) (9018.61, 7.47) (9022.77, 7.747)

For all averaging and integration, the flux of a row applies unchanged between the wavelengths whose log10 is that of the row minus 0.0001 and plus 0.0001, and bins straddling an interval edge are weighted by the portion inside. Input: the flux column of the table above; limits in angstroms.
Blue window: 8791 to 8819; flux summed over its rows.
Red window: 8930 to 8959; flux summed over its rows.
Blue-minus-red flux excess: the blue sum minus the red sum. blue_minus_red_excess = 1.1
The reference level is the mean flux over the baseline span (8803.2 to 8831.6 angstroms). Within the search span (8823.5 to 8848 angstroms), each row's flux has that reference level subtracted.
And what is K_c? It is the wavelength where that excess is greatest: 8833.64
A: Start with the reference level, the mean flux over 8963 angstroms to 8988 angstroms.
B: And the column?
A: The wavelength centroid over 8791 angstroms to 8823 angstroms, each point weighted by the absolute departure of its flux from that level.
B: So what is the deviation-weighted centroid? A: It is 8807.3 angstroms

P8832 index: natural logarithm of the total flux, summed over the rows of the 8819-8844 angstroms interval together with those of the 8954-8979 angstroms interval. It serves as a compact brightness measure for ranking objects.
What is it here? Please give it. 4.57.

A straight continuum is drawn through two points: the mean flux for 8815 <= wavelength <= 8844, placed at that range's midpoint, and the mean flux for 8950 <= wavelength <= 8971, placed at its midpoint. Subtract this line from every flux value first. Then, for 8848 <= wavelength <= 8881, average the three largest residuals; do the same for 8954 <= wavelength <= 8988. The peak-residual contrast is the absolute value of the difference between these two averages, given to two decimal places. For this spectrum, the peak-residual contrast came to 0.05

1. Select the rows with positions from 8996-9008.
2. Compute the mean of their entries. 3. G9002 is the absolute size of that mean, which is 7.69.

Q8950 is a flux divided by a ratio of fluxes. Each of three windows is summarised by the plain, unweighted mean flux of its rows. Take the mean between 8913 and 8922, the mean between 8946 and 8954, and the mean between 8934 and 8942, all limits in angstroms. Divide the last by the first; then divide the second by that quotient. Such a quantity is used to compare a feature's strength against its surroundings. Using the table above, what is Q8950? 7.79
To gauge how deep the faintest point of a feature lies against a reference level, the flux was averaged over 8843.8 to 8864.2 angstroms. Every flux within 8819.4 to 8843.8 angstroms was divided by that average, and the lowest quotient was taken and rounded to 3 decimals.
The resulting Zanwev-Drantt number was 0.980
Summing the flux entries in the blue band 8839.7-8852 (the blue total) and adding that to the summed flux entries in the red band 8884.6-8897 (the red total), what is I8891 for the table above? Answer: 48.3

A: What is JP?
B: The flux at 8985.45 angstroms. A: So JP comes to 7.819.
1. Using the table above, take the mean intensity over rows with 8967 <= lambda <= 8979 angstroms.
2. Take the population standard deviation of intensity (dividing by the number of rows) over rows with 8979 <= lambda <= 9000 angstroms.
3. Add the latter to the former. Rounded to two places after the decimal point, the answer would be 8.13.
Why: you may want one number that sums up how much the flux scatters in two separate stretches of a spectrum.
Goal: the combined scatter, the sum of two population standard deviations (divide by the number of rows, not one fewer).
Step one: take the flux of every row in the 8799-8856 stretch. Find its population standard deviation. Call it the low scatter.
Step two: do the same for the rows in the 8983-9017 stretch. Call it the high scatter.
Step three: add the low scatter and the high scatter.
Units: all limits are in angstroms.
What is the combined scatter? 0.44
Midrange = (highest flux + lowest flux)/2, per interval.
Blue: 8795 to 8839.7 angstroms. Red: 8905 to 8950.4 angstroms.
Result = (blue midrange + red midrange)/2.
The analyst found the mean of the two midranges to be 7.94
